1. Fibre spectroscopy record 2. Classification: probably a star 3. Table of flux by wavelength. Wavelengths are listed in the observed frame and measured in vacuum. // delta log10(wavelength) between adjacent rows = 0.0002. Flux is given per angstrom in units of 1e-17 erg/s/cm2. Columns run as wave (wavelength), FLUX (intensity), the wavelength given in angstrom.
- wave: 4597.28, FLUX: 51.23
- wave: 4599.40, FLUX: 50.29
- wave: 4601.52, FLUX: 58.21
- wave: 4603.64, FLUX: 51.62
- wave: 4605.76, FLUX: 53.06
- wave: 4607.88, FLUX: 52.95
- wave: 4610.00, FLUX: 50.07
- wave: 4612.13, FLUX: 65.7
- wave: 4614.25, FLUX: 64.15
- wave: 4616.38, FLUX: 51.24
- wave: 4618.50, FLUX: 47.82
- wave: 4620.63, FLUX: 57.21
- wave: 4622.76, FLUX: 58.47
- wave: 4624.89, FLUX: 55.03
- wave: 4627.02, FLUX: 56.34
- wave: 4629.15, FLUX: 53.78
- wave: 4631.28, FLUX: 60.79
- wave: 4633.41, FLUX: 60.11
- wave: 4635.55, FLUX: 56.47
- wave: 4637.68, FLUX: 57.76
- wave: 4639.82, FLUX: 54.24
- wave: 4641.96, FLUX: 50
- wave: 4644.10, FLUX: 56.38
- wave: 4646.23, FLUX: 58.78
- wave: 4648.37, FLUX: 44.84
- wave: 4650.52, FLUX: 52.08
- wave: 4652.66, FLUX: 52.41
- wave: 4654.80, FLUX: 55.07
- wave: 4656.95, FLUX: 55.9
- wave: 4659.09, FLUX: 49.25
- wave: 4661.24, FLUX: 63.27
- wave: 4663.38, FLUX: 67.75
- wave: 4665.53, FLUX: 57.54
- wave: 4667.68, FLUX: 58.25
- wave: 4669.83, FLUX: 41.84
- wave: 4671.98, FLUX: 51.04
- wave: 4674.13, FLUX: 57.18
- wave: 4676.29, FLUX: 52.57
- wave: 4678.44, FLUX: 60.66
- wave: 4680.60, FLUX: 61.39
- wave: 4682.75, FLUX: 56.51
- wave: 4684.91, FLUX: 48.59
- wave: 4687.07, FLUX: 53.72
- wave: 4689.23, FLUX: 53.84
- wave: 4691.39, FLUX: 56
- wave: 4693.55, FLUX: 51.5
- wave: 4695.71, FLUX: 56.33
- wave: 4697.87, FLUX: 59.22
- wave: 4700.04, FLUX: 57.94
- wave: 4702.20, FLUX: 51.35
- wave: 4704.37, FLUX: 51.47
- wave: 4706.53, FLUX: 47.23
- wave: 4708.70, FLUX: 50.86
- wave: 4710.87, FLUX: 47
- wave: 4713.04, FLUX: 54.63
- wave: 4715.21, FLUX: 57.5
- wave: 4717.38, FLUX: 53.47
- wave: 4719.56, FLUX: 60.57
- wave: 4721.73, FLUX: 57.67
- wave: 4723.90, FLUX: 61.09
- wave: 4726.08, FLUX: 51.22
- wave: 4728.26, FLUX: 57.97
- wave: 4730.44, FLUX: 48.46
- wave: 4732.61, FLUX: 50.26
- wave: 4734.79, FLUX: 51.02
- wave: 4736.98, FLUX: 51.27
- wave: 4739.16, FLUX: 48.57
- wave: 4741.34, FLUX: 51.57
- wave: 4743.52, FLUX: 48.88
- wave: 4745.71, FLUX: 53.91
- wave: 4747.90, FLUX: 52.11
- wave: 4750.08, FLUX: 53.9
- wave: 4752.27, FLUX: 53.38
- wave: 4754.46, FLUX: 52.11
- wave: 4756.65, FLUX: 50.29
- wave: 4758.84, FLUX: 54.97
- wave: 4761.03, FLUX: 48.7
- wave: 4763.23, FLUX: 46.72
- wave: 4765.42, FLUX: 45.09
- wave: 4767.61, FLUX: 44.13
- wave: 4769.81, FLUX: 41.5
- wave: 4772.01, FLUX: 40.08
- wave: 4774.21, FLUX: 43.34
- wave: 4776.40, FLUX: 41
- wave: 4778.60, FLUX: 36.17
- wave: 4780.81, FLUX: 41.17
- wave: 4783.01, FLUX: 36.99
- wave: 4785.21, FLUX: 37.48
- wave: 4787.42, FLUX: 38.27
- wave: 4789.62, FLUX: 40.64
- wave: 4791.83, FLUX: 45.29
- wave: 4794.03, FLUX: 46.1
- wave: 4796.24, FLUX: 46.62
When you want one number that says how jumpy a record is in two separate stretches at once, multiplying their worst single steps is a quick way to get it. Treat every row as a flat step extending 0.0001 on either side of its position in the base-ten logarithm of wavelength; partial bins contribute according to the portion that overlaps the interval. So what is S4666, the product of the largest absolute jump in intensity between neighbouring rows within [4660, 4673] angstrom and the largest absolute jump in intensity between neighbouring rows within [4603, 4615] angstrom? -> 256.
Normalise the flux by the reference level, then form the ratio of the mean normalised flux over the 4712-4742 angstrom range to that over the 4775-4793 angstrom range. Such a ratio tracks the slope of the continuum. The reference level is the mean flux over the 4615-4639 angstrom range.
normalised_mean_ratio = 1.36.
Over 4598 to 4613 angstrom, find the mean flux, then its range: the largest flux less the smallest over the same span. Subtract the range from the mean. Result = 39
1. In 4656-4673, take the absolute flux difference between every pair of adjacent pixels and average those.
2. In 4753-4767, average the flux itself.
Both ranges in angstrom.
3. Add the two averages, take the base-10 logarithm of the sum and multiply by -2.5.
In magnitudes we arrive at -4.42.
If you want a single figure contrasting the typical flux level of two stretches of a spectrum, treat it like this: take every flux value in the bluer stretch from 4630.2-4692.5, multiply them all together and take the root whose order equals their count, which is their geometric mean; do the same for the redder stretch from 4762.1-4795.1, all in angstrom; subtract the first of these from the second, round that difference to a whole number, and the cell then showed -14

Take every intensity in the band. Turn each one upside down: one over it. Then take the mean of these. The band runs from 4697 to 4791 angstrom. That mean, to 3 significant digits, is 0.0207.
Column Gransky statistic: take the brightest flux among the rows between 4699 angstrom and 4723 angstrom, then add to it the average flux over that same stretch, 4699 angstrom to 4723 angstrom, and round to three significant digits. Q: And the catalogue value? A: 114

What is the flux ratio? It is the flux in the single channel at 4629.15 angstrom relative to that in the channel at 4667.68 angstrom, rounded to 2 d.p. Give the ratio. 0.92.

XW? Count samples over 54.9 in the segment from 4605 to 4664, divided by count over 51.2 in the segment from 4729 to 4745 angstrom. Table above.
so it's 8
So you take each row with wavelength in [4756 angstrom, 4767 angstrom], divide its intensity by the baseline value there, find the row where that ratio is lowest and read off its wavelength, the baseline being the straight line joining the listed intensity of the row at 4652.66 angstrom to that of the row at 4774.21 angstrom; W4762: 4765.42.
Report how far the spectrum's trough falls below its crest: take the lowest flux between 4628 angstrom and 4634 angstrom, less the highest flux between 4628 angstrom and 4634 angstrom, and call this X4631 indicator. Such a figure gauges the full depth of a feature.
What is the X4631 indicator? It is -7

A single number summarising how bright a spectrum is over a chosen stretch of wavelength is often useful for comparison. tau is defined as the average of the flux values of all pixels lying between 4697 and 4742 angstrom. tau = 53.3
